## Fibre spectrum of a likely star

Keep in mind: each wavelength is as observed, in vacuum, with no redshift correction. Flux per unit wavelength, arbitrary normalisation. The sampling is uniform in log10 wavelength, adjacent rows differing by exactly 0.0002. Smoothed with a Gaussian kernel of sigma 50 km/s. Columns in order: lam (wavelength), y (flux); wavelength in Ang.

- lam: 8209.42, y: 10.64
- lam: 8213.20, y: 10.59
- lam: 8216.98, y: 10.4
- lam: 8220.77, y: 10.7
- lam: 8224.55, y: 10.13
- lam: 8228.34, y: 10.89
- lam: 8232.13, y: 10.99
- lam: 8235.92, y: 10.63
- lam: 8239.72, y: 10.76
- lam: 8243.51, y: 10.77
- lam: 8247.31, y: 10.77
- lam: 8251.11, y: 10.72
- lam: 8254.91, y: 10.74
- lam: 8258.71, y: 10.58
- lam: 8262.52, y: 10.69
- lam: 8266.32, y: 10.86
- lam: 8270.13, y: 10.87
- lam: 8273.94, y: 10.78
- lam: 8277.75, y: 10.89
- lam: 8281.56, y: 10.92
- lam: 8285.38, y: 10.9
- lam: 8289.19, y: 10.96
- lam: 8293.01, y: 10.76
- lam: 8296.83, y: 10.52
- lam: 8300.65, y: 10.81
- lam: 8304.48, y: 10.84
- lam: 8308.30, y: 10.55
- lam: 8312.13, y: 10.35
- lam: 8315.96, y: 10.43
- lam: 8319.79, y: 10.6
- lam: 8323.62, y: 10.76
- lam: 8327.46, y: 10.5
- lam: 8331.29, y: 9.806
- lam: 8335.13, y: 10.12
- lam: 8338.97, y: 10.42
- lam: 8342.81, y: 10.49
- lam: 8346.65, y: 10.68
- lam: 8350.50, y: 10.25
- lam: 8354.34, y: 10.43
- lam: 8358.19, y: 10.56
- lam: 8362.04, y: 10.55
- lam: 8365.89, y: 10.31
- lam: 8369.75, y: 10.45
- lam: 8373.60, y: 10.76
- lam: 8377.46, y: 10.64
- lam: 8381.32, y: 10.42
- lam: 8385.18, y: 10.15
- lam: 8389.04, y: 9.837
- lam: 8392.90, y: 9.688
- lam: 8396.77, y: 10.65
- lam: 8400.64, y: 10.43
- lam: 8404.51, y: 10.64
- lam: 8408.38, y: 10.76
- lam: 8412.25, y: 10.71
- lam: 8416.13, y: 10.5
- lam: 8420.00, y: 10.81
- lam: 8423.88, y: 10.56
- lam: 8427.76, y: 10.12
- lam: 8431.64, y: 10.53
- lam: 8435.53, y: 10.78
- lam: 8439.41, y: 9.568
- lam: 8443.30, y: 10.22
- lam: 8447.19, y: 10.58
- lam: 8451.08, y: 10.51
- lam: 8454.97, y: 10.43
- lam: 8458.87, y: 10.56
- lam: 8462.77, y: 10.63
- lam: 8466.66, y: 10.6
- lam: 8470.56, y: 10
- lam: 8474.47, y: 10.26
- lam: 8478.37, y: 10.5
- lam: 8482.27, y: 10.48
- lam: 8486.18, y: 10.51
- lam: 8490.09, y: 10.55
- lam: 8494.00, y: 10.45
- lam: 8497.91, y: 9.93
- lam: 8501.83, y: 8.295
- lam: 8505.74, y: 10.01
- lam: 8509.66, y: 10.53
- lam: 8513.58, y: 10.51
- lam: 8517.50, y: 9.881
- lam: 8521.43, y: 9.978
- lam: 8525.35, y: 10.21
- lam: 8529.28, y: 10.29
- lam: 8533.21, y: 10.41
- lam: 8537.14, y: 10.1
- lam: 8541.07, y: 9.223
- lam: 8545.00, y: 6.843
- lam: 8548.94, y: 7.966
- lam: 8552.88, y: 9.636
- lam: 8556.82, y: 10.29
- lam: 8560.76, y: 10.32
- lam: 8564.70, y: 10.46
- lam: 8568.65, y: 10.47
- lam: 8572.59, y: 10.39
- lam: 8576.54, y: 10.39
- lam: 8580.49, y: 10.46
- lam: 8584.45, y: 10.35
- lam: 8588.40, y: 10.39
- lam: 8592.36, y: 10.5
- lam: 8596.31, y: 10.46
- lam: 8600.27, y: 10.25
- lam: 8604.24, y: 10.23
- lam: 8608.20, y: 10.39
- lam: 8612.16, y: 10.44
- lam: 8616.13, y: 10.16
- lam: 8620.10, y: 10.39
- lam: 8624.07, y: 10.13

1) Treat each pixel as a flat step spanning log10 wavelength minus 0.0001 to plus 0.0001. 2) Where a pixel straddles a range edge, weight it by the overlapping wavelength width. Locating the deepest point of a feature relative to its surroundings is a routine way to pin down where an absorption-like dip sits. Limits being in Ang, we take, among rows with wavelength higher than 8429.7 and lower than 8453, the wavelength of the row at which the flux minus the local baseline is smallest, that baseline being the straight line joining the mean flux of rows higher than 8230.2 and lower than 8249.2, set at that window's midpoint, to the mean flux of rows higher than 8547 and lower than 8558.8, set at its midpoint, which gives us 8439.41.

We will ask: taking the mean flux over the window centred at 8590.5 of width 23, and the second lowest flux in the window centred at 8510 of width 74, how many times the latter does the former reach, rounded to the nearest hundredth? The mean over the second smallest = 1.25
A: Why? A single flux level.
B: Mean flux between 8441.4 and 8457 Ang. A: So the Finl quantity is 10.4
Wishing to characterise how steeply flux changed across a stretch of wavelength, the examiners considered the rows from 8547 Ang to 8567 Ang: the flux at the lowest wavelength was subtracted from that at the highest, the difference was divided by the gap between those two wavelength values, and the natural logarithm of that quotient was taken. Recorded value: -1.8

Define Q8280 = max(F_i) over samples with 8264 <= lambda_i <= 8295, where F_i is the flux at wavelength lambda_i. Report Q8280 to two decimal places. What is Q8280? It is 10.96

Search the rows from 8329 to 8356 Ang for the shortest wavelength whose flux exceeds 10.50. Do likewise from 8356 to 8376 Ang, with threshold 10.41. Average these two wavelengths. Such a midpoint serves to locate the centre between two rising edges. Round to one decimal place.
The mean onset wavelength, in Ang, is 8352.4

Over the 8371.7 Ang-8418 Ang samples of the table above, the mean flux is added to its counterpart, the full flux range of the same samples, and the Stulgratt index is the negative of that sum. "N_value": -11.5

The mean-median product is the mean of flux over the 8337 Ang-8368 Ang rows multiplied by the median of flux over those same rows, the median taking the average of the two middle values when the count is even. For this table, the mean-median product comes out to 109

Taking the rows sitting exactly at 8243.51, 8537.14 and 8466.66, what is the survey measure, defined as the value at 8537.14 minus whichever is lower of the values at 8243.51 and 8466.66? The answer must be -0.50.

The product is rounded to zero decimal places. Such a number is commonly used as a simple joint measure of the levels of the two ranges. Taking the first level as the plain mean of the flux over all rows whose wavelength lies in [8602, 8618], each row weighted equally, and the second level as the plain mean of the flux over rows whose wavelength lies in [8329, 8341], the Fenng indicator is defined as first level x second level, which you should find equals 104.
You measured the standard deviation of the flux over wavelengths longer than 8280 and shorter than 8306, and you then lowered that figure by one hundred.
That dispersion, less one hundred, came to -99.9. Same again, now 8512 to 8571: -99.0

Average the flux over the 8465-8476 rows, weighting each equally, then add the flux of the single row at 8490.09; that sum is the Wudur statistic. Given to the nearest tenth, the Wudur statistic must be 20.8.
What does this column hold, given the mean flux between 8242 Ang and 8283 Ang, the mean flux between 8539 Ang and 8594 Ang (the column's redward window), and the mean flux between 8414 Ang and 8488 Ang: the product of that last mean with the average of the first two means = 107.5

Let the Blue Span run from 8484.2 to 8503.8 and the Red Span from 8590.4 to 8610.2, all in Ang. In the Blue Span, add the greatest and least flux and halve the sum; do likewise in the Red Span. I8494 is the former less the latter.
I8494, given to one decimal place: -0.9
